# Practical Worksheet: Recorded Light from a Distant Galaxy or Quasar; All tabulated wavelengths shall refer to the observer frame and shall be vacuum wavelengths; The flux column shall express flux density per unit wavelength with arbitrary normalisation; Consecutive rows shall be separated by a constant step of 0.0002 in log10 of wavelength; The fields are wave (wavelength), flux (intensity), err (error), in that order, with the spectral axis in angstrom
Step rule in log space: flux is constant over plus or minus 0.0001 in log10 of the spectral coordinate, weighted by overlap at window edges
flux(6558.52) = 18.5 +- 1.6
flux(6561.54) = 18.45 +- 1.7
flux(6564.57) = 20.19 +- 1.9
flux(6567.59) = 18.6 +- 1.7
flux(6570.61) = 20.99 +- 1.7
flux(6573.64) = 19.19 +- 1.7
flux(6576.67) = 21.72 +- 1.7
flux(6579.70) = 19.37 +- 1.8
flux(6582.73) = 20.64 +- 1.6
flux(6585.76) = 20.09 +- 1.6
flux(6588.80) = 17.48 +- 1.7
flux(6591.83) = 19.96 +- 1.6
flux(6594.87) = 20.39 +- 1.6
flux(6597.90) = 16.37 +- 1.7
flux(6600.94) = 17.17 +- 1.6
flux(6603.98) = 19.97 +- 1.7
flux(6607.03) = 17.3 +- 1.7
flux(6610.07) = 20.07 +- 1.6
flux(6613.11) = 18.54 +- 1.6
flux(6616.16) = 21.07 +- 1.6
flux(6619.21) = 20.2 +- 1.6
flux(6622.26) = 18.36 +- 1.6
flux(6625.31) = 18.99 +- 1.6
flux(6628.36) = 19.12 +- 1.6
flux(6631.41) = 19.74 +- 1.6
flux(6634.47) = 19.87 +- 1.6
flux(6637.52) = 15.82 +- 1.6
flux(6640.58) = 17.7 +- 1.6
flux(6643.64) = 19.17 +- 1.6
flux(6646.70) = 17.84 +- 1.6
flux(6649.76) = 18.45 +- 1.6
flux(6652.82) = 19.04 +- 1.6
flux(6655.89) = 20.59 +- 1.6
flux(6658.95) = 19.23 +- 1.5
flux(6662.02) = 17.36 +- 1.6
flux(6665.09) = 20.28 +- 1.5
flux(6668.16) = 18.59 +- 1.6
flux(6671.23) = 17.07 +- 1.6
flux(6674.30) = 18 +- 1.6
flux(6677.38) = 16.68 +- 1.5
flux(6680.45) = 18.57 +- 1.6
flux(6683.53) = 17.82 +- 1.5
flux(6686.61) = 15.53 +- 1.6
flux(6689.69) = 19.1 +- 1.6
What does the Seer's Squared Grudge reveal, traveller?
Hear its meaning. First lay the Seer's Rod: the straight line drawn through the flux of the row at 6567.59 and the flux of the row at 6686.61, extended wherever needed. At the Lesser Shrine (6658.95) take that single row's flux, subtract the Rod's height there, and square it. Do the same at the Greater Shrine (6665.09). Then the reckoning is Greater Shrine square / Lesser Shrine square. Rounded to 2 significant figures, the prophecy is 2.0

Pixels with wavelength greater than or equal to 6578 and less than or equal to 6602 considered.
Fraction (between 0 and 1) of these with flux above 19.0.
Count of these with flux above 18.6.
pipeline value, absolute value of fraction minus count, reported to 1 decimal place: 4.4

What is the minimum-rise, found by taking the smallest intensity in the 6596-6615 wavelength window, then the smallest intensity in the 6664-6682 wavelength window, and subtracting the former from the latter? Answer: 0.31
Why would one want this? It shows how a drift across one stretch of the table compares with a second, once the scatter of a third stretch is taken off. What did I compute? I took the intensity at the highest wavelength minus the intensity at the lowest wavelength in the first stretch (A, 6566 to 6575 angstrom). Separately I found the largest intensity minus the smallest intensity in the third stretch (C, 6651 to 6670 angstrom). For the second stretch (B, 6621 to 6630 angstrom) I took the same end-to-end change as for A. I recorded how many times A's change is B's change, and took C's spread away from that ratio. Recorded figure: -2.5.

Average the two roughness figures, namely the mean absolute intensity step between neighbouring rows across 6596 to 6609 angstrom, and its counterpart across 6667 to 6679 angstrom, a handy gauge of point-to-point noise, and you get 1.67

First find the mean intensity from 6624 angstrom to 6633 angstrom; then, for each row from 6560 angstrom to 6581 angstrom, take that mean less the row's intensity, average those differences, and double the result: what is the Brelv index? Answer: -1.0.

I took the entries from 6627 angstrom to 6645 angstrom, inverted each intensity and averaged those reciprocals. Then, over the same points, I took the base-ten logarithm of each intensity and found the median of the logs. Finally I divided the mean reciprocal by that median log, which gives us 0.042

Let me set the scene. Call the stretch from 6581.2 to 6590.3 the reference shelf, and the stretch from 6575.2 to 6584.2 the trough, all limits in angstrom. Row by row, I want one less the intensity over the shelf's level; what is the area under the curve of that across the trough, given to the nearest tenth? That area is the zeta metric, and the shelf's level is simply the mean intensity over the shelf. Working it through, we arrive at -0.5 angstrom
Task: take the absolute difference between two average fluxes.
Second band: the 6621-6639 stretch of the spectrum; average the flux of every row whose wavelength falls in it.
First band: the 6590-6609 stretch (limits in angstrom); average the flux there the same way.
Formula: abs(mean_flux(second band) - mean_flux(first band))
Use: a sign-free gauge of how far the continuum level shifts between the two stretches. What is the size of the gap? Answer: 0.12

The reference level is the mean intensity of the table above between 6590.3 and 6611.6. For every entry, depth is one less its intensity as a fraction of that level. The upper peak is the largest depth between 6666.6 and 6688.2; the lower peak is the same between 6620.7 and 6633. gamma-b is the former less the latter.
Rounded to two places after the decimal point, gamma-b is 0.15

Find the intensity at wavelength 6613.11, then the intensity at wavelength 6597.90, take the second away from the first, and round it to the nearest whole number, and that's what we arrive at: 2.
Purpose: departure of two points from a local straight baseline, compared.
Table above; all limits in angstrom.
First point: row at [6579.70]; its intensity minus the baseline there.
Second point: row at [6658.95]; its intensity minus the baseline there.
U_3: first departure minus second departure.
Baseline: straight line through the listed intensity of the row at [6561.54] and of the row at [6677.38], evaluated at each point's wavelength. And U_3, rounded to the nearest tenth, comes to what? -1.1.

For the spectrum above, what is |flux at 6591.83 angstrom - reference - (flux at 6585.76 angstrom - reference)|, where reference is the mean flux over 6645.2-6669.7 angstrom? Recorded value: 0.1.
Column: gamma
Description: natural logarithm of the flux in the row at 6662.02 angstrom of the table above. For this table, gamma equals 2.85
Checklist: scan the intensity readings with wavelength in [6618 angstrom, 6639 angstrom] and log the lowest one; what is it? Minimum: 15.82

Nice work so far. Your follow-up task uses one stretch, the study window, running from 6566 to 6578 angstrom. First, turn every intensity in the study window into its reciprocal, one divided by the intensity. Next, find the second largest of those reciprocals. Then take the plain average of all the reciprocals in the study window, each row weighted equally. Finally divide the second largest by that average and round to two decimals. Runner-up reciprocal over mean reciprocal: 1.04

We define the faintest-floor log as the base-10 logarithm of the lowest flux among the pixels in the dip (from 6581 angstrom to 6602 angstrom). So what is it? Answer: 1.21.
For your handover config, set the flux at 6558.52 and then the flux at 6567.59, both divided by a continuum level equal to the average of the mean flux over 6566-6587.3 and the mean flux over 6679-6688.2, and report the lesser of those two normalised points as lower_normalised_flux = 0.99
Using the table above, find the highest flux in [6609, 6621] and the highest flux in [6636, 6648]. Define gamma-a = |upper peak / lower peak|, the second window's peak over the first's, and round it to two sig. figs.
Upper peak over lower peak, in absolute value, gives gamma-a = 0.91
